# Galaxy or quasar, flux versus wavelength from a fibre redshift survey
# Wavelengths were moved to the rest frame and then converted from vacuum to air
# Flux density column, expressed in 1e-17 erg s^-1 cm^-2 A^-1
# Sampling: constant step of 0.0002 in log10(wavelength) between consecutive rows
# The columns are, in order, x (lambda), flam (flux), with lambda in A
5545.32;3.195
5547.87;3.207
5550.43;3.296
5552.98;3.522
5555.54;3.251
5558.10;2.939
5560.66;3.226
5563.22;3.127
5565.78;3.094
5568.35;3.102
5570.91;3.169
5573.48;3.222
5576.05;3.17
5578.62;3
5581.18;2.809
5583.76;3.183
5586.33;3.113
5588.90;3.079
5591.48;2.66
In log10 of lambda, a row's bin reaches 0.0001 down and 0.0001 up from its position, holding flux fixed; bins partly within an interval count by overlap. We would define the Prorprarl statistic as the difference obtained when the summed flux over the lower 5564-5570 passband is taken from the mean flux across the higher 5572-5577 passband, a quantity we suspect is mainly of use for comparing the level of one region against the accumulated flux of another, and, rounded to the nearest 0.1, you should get -3.0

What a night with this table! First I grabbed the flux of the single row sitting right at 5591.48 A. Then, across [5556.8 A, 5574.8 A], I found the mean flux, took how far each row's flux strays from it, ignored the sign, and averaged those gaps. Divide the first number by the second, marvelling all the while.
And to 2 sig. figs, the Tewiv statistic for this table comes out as 39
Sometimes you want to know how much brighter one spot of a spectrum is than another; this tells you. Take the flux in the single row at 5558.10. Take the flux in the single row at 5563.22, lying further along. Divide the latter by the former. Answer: 1.06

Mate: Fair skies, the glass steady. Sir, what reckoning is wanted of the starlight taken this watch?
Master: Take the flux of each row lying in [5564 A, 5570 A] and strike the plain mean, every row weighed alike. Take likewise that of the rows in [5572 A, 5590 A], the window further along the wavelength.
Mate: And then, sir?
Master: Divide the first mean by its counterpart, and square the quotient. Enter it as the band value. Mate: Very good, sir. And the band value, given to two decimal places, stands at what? 1.01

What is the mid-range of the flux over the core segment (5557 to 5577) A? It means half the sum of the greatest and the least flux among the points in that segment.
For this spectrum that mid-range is 3.08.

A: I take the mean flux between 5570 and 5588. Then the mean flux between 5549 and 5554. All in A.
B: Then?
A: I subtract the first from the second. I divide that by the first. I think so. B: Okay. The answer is 0.10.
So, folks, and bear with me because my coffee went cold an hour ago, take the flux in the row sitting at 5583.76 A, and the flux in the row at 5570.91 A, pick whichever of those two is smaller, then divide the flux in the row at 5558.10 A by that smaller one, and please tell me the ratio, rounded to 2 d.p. 0.93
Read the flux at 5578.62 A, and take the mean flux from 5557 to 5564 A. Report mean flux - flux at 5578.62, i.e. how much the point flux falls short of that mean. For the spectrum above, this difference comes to 0.10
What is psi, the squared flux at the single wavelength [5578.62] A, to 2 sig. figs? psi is 9.0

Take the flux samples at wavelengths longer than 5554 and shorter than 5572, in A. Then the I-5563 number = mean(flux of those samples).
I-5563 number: 3.13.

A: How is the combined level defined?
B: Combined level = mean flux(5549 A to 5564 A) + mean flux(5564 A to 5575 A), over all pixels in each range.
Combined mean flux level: 6.37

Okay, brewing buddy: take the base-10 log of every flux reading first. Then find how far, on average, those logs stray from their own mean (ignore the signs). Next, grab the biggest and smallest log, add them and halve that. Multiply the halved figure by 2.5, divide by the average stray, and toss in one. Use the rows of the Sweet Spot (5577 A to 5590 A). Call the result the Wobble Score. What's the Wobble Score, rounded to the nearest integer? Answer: 78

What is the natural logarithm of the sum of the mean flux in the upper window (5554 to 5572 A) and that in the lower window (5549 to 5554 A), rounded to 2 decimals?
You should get 1.88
